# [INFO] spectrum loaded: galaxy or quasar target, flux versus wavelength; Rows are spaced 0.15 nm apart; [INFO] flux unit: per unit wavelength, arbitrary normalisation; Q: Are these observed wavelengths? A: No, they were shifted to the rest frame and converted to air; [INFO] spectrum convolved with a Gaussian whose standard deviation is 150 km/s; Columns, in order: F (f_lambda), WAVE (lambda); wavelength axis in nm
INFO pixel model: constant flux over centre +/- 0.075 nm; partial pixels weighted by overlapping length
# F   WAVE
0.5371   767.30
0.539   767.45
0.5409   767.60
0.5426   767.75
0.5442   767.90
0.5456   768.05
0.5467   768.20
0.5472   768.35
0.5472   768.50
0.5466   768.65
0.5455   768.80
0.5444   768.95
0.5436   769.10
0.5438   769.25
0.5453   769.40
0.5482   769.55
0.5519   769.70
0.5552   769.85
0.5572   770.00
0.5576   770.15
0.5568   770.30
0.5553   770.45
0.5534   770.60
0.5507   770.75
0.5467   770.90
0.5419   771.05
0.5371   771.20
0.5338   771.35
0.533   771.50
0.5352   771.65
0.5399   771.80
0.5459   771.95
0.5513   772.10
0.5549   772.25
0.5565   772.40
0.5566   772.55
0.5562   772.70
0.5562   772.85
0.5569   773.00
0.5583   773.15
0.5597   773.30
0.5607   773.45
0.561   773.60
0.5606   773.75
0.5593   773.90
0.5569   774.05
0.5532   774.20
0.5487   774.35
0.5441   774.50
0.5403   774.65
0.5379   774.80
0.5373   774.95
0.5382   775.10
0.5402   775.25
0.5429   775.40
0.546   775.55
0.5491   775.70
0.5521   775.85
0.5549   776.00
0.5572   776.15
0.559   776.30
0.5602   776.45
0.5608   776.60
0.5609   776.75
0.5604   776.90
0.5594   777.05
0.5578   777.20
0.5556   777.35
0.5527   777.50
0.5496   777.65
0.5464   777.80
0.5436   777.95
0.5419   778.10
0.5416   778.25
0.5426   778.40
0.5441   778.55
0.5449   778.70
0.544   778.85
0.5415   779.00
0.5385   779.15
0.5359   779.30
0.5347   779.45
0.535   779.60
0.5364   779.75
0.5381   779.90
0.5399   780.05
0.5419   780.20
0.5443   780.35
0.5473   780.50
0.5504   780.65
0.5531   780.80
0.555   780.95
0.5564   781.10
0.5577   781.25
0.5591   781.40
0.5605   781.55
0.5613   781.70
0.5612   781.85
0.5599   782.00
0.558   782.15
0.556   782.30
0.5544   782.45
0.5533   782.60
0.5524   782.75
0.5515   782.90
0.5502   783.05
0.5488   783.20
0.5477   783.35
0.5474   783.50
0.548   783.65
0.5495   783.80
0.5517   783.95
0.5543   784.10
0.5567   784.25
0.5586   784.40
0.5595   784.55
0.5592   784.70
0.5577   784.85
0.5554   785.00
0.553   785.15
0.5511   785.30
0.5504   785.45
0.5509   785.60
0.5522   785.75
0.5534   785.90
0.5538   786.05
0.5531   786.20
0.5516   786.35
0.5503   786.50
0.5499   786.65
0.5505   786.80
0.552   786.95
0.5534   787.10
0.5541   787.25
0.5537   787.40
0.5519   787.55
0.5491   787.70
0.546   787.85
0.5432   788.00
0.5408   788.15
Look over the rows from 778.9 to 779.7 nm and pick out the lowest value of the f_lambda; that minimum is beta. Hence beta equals 0.5347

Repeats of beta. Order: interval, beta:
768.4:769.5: 0.5436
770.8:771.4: 0.5338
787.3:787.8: 0.5491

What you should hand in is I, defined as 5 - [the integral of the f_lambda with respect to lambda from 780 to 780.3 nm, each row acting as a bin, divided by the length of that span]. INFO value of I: 4.46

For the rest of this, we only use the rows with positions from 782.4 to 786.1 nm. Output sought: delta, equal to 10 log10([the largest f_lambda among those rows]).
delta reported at -2.52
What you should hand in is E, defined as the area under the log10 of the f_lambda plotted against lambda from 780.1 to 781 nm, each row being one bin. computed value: -0.235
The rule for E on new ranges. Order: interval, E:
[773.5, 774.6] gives -0.282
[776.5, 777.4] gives -0.227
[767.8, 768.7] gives -0.236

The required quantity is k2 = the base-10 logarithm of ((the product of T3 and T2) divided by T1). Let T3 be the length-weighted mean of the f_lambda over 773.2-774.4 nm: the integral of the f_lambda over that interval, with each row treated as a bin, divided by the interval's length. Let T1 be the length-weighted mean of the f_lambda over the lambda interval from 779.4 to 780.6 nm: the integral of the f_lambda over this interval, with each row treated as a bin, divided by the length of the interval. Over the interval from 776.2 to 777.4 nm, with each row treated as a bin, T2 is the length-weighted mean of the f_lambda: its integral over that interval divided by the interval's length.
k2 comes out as -0.238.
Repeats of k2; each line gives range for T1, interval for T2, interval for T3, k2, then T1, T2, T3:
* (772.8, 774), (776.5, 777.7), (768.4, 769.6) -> -0.265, 0.559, 0.557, 0.546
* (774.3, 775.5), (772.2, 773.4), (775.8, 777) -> -0.241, 0.541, 0.557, 0.558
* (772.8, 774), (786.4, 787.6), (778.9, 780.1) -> -0.275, 0.559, 0.552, 0.538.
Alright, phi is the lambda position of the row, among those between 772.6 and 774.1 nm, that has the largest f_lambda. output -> 773.60 nm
